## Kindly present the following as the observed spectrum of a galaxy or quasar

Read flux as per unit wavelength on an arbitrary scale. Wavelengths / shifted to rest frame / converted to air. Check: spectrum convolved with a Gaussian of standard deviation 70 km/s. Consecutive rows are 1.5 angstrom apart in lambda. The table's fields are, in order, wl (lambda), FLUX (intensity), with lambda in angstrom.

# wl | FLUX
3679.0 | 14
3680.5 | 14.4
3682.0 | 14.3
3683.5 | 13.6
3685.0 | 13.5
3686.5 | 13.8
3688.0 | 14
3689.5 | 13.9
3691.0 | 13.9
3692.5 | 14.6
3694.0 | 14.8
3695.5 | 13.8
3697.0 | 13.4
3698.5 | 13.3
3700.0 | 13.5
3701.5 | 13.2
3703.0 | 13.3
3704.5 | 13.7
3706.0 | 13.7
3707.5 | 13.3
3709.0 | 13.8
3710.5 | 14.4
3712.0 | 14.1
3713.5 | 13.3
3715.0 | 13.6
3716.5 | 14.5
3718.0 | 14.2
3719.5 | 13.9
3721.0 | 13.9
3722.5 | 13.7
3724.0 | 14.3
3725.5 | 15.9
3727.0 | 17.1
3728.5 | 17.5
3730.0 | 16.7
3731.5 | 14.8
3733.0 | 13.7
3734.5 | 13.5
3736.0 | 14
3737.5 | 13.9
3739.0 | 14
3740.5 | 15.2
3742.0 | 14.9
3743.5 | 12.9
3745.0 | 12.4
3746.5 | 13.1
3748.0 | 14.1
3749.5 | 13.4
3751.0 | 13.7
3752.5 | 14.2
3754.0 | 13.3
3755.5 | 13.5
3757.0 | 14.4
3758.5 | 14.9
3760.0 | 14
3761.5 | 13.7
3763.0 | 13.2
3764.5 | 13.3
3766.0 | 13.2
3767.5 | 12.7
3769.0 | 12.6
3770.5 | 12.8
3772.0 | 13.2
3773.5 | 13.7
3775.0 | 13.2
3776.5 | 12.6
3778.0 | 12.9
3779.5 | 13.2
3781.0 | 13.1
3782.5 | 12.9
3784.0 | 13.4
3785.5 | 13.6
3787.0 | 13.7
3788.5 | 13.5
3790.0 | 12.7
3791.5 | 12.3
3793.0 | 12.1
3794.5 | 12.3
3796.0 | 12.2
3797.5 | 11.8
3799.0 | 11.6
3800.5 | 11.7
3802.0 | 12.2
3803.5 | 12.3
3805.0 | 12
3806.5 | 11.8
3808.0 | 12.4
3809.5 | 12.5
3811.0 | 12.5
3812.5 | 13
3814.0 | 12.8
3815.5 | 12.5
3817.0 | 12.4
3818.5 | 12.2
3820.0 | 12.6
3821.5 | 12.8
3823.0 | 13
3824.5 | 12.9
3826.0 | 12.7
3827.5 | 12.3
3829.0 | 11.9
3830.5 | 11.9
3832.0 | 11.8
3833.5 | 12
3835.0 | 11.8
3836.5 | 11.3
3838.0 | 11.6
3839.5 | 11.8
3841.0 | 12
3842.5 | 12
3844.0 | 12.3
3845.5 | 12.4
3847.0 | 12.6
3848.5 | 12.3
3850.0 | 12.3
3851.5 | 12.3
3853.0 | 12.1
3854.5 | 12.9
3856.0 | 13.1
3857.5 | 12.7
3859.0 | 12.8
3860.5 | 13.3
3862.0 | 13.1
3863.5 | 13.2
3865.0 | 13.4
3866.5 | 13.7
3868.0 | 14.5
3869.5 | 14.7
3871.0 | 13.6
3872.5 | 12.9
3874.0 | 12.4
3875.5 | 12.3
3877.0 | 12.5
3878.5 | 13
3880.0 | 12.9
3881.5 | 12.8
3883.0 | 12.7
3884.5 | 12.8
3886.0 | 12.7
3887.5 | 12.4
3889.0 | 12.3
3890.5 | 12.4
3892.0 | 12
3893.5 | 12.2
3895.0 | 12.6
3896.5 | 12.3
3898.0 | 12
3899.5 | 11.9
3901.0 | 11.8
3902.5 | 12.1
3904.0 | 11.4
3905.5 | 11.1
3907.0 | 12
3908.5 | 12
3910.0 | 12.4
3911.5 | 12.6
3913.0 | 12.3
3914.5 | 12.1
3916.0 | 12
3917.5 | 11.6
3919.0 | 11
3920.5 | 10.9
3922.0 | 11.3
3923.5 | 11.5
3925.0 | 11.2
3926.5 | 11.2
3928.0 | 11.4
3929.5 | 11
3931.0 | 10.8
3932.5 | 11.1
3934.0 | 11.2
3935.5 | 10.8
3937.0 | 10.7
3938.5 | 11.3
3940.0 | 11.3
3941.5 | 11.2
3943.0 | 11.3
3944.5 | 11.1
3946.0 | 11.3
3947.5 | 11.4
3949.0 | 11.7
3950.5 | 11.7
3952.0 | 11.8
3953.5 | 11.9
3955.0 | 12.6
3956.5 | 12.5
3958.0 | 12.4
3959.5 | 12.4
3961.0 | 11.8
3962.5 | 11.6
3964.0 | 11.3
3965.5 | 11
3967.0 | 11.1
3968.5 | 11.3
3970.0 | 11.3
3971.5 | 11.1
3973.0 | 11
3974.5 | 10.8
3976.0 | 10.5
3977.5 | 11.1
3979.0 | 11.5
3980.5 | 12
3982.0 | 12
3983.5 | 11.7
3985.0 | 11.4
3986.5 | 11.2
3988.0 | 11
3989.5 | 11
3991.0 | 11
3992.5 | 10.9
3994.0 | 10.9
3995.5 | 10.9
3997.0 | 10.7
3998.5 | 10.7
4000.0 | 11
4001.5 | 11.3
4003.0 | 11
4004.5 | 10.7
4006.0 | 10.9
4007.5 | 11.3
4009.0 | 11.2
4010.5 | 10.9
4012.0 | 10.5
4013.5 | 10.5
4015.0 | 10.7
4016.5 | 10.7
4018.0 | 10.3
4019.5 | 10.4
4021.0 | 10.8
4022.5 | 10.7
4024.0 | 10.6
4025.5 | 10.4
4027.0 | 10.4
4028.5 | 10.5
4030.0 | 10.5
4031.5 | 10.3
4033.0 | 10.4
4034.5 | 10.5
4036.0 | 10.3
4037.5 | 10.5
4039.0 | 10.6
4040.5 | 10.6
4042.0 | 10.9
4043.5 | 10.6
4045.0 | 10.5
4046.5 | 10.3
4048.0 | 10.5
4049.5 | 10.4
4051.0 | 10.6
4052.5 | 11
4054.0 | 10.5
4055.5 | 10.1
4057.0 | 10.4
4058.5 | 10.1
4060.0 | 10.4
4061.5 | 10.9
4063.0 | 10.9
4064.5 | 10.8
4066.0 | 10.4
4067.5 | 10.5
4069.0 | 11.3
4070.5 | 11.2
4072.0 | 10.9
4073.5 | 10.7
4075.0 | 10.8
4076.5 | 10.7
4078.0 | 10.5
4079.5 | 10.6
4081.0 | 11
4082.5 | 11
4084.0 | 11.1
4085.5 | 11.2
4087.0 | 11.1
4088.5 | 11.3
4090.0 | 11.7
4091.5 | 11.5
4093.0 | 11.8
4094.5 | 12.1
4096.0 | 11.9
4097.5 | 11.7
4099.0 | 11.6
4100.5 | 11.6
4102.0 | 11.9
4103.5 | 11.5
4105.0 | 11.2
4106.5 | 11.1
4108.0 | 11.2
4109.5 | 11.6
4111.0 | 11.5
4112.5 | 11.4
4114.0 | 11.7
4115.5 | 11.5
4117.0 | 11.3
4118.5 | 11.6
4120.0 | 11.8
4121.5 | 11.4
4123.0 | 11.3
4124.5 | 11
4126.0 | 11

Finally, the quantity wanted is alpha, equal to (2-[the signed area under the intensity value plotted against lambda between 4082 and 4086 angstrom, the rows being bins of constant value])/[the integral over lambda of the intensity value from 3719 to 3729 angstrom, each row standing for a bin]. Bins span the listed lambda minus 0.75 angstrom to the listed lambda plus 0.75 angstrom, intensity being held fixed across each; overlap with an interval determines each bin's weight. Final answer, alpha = -0.3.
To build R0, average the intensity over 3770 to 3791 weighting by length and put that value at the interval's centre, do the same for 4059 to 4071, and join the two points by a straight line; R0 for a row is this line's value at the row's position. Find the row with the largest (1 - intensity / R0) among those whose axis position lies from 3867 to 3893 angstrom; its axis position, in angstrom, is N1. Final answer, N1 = 3892.0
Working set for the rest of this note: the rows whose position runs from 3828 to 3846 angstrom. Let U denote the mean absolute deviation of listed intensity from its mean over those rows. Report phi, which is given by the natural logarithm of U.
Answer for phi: -1.6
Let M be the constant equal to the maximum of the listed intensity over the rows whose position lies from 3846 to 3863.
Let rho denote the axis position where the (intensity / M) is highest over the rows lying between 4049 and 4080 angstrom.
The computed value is 4069.0 angstrom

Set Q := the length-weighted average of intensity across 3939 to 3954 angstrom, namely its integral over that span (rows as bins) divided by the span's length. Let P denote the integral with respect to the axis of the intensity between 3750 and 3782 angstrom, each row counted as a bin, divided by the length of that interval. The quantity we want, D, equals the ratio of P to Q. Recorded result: 1.2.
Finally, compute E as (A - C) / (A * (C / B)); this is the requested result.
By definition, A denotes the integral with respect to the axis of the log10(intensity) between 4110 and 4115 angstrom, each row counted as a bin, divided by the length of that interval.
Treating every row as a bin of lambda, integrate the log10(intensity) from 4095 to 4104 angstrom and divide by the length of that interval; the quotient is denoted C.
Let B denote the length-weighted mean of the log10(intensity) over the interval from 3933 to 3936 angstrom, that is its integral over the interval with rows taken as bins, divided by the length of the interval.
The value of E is -0.006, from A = 1.06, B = 1.04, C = 1.07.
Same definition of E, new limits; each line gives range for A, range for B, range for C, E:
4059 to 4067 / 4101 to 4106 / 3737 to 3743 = -0.118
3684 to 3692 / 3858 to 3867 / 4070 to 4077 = 0.100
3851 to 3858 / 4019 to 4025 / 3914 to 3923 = 0.037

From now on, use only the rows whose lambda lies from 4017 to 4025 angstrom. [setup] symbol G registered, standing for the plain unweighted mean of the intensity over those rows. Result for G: 10.6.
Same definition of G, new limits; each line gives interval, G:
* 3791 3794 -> 12.2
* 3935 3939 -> 10.9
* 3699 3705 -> 13.4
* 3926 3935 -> 11.1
